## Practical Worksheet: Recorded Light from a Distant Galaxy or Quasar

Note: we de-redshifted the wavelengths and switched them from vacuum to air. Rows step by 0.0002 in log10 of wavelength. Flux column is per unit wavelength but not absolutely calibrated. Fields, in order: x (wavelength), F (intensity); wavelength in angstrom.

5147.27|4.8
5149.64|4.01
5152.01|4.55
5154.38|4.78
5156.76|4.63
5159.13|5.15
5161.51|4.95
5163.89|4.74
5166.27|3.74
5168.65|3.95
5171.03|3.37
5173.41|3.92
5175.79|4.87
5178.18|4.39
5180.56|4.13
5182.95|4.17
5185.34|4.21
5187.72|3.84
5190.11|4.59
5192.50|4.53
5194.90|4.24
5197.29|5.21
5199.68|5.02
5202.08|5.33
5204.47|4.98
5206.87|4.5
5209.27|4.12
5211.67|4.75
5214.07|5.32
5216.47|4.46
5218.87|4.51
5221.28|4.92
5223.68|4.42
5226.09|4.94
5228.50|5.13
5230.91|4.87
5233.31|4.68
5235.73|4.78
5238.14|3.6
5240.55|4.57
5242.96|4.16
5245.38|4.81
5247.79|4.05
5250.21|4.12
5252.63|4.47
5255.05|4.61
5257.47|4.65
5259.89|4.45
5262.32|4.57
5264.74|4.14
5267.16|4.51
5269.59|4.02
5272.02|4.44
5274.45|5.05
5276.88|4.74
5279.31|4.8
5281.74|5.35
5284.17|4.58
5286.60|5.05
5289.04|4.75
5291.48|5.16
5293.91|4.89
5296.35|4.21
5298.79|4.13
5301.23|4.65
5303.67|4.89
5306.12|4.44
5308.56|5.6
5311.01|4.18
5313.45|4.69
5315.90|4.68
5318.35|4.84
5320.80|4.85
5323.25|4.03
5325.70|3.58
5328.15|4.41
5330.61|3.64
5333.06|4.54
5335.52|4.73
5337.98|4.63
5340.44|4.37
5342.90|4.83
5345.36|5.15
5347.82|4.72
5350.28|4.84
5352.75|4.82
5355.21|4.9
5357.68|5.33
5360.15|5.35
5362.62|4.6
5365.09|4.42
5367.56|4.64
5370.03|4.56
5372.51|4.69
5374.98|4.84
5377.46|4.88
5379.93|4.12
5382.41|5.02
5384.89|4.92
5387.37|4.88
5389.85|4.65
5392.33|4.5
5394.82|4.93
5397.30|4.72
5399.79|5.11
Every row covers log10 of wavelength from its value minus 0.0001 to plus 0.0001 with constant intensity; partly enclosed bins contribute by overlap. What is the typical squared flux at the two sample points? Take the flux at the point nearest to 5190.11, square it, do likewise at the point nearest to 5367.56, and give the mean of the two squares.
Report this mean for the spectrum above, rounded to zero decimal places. 21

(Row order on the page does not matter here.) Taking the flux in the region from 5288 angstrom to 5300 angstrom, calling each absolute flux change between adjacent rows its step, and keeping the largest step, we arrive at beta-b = 0.68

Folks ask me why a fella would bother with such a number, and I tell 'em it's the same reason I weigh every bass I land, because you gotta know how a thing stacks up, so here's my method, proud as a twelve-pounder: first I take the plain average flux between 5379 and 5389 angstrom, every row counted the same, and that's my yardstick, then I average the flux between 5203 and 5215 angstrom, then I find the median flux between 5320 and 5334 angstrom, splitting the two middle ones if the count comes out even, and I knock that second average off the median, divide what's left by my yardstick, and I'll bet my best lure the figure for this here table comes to -0.11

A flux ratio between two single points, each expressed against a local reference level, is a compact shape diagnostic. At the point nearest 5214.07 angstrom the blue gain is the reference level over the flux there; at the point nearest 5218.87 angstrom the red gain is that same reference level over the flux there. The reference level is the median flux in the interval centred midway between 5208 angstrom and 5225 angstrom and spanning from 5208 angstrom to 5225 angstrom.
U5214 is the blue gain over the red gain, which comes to 0.848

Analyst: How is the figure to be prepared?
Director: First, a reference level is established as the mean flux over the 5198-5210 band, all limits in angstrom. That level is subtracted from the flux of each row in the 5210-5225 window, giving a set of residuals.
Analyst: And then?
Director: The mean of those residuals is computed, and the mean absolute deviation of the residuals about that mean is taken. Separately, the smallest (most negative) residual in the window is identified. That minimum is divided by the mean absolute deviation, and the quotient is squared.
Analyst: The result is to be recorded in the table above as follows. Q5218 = 2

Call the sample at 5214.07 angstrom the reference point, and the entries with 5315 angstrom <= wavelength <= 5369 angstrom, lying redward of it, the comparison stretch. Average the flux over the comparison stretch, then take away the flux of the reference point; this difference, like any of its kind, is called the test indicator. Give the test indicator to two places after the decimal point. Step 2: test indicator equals -0.69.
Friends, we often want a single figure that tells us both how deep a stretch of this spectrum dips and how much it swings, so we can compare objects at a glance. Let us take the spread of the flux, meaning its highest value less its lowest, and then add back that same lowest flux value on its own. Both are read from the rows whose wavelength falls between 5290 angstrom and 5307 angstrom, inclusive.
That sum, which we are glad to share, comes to 5.16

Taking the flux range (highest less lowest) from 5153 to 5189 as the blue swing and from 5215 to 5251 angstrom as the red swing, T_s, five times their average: 8.3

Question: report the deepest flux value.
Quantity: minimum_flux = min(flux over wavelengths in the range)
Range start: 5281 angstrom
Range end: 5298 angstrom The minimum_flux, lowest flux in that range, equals 4.21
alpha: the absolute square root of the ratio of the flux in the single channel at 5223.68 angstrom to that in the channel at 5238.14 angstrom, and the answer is 1.11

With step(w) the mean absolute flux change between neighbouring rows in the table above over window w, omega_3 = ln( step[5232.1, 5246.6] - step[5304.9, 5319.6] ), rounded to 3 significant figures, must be -4.61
